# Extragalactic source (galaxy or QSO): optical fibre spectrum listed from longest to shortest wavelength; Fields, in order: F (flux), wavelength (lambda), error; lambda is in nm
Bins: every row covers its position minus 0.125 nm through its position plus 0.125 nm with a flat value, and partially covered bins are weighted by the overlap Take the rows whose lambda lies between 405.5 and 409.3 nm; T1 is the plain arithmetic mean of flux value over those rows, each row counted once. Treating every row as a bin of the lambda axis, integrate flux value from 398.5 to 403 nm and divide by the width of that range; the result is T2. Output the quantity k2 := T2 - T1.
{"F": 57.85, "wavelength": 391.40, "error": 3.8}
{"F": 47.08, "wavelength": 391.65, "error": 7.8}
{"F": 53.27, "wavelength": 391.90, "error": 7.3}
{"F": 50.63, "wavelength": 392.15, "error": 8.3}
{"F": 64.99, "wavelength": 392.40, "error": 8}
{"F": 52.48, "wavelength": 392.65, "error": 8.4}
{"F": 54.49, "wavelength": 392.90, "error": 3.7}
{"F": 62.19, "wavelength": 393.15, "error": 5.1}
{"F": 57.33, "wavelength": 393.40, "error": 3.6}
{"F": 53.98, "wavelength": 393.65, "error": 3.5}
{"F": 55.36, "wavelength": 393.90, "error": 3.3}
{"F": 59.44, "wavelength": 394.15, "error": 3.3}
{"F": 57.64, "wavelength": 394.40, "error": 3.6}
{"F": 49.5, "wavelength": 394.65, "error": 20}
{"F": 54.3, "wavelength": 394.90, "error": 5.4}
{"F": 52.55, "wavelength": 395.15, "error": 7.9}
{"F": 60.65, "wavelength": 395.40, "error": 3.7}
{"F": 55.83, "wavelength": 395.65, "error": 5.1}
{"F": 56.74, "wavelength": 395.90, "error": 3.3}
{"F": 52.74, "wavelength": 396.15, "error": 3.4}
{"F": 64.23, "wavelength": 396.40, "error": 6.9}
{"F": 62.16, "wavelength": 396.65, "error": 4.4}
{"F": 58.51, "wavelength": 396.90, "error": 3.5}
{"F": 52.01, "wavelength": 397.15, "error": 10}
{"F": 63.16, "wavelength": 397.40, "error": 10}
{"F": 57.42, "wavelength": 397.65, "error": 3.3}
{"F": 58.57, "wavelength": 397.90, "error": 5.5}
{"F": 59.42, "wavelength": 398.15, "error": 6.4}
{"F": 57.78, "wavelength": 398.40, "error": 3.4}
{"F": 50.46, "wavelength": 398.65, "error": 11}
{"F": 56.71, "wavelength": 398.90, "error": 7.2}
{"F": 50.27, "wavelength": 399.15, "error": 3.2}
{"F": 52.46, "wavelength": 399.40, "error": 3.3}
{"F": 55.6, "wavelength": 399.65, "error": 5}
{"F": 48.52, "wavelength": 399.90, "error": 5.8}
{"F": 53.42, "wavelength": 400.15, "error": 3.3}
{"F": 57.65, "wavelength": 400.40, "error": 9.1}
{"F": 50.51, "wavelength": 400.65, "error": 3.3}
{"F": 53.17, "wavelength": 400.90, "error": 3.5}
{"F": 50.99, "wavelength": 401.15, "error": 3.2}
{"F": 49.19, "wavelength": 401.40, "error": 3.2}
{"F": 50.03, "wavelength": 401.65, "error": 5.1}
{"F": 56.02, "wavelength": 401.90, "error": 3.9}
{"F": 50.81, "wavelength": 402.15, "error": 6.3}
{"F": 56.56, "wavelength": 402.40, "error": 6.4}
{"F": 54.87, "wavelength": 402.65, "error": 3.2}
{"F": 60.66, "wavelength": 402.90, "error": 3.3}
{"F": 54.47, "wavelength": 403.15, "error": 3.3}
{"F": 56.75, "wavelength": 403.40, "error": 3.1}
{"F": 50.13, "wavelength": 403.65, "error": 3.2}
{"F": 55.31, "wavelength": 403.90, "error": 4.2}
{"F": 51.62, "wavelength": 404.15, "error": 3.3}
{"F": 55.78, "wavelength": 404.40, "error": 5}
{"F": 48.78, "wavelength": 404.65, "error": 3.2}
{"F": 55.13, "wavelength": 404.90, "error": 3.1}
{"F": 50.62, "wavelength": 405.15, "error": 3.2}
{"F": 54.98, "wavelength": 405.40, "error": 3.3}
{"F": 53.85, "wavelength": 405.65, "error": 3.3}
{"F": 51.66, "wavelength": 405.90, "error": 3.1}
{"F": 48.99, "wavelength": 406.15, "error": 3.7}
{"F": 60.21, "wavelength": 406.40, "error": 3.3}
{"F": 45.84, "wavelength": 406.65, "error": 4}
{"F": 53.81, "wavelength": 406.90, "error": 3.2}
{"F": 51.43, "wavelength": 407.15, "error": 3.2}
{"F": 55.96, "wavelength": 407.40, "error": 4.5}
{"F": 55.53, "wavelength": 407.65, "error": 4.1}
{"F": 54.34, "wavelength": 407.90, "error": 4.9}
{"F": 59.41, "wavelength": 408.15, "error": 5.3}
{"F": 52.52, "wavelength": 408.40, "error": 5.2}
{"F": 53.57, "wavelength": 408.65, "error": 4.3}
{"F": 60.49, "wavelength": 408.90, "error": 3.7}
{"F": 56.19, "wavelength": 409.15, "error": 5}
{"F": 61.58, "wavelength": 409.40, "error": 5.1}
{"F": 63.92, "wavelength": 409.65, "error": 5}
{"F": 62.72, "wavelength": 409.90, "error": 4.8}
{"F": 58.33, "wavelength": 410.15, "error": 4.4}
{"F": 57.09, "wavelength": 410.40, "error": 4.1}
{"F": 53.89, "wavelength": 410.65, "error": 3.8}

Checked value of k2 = -1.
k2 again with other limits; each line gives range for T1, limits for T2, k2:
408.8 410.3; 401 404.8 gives -7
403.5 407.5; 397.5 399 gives 4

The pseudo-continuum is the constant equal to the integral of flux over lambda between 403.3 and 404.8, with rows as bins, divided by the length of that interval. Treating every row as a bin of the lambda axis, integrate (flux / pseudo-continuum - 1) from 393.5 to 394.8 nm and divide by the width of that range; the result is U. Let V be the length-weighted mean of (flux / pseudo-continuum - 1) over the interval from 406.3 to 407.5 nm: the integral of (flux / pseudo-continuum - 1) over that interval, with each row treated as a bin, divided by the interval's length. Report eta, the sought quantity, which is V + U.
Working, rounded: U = 0.04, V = 0.004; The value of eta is 0.05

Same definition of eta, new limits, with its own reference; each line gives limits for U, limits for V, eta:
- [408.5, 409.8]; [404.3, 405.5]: 0.11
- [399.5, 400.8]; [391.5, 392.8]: 0.02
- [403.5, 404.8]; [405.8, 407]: -0.03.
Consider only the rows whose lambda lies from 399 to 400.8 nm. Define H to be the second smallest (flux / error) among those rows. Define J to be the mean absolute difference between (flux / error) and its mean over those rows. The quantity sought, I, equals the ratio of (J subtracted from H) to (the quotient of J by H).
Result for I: 12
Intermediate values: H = 8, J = 3.5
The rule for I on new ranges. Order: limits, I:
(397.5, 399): 7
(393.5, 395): 12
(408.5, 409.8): 96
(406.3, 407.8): 55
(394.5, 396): 4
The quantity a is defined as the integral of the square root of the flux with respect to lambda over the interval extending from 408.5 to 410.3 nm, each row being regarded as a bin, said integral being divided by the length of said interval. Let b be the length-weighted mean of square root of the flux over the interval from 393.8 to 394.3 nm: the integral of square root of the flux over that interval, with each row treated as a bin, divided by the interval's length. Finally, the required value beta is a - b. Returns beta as 0.12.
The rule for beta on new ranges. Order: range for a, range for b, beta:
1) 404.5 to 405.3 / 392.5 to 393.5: -0.34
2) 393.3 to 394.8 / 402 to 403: -0.01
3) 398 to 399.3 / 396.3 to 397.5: -0.32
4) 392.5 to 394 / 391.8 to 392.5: 0.01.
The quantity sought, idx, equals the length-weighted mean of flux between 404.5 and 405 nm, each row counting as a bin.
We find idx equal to 52.0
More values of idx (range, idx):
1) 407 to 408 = 54.3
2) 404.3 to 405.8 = 53.1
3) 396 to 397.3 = 58.0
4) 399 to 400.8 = 52.7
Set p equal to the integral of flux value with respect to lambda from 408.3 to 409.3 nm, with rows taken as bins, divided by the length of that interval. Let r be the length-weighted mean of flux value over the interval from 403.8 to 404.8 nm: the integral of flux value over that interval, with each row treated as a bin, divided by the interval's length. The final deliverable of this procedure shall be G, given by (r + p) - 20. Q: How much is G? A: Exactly 89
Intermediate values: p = 55.9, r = 53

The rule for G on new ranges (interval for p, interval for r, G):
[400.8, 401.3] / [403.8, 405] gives 85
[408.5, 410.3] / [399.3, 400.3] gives 92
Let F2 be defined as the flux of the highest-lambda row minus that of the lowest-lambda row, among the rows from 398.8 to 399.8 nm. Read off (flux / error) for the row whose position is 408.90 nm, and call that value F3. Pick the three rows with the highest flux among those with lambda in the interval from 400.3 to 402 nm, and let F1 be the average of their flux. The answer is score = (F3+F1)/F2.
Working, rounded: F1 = 55.6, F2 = -1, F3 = 16.3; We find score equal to -65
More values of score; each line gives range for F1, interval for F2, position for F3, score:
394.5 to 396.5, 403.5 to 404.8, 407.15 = -57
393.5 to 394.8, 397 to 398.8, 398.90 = -42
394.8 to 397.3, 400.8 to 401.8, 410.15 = -24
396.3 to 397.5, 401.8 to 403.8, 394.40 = -13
